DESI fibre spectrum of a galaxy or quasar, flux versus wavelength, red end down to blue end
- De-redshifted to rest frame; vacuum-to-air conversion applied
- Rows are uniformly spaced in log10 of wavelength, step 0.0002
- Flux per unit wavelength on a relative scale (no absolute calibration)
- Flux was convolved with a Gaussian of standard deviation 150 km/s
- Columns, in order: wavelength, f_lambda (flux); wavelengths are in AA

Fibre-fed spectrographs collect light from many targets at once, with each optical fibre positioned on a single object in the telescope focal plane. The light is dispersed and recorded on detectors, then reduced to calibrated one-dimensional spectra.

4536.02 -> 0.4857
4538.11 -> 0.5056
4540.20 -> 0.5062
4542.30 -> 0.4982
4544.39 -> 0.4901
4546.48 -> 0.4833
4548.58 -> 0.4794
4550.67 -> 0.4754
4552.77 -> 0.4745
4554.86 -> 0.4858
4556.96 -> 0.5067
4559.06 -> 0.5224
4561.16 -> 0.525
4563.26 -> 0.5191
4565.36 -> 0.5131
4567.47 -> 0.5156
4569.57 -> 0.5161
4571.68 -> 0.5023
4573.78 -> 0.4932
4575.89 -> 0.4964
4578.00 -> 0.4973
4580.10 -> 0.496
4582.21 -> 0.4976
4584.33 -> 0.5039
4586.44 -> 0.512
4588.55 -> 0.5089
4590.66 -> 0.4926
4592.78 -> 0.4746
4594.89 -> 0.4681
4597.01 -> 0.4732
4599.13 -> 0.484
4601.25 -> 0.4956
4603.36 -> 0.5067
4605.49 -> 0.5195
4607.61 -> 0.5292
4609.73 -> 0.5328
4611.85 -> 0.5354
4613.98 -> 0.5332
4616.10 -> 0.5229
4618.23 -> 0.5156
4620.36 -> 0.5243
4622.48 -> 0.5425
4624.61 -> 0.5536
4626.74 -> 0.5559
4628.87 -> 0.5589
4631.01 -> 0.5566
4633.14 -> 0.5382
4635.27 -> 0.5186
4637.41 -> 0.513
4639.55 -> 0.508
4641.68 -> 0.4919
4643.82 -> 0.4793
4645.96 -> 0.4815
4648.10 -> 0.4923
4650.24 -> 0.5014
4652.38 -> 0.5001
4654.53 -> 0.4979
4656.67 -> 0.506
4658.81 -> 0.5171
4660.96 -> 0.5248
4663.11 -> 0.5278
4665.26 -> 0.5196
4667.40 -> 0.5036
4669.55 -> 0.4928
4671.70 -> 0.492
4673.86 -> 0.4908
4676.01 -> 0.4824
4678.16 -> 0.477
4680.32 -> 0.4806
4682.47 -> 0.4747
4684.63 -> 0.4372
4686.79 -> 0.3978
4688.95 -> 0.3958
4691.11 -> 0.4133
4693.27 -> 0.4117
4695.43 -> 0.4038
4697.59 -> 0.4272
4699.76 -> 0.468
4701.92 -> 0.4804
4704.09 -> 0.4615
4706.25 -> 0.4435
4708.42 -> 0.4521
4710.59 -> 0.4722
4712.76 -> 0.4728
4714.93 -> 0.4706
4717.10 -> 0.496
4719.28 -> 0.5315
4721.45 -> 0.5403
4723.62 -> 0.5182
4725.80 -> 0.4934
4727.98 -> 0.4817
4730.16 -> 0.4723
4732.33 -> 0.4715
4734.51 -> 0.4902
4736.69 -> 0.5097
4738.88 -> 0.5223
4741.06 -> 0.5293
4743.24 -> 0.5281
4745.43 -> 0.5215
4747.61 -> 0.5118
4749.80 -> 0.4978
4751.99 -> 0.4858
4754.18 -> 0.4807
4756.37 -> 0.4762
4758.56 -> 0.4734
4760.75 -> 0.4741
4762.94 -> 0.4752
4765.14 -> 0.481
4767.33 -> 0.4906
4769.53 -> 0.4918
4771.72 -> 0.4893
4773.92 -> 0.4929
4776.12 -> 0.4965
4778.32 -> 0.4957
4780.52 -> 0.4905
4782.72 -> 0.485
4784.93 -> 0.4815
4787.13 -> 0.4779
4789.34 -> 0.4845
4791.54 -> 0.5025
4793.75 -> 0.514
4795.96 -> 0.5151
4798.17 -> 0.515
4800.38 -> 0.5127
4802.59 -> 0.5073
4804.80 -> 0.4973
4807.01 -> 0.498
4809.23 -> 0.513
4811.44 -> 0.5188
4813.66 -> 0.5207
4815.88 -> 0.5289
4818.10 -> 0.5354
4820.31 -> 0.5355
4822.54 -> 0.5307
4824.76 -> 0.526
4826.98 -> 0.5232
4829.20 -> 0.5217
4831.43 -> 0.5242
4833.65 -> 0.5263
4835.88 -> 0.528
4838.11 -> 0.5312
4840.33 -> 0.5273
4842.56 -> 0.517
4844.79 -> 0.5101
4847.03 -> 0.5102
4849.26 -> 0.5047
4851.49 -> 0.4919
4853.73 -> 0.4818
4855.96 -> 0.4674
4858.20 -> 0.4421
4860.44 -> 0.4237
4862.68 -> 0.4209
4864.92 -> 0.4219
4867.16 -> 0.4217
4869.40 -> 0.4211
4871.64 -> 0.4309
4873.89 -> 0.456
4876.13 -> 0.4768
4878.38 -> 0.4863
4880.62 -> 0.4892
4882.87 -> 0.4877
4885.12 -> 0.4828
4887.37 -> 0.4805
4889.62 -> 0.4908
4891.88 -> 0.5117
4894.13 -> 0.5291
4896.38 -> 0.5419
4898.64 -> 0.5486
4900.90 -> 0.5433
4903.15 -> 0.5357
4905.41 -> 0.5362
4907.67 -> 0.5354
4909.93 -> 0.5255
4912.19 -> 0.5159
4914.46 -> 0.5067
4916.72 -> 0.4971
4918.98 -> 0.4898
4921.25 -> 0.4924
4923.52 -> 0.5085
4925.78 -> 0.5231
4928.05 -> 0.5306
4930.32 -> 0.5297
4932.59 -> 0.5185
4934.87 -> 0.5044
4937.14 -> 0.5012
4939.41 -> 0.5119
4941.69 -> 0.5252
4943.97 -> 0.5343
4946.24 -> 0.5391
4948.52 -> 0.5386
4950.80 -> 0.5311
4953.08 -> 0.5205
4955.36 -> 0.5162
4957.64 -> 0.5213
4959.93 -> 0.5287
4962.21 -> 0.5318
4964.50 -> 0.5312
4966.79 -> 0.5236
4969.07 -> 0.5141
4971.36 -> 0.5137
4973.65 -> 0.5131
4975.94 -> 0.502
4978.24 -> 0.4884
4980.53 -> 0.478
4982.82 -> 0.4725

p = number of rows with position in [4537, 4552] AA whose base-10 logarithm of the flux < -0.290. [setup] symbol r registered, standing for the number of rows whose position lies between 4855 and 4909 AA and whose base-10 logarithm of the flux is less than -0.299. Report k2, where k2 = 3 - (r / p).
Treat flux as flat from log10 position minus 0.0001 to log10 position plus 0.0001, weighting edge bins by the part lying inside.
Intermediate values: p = 7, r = 16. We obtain 0.71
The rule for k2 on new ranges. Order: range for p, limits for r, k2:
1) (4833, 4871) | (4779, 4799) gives 2.58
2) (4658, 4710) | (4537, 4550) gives 2.80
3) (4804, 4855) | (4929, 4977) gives 2.71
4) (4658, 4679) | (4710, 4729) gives 2.00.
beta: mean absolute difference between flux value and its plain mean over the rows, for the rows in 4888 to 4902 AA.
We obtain 0.018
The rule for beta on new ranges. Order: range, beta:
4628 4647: 0.024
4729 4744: 0.022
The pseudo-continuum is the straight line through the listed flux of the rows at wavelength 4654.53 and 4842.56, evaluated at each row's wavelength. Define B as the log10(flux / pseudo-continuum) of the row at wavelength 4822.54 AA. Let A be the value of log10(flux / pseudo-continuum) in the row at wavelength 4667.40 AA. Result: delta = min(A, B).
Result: 0.004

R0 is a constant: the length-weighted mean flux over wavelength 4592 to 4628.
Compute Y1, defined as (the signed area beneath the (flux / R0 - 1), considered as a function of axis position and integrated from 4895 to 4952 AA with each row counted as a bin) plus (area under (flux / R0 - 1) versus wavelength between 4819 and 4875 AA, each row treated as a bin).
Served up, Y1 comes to -2.4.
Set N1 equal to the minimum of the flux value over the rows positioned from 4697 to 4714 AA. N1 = 0.4272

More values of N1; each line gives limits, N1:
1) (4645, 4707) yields 0.3958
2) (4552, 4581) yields 0.4745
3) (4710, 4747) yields 0.4706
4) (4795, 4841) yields 0.4973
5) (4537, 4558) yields 0.4745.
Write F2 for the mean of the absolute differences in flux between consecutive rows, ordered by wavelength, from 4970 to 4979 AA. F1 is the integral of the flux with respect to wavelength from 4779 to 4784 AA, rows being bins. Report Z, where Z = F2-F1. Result -2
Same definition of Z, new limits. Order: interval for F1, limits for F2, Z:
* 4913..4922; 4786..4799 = -4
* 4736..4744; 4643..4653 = -4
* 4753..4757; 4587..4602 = -2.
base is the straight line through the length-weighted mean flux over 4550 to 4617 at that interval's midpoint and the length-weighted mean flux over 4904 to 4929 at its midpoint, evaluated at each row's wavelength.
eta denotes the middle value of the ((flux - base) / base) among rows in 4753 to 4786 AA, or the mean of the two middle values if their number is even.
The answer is -0.050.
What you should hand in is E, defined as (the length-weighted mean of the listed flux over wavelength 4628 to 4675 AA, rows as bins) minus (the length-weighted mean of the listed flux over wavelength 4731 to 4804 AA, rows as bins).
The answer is 0.013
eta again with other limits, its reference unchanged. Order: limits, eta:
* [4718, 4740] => -0.014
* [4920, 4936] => 0.006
